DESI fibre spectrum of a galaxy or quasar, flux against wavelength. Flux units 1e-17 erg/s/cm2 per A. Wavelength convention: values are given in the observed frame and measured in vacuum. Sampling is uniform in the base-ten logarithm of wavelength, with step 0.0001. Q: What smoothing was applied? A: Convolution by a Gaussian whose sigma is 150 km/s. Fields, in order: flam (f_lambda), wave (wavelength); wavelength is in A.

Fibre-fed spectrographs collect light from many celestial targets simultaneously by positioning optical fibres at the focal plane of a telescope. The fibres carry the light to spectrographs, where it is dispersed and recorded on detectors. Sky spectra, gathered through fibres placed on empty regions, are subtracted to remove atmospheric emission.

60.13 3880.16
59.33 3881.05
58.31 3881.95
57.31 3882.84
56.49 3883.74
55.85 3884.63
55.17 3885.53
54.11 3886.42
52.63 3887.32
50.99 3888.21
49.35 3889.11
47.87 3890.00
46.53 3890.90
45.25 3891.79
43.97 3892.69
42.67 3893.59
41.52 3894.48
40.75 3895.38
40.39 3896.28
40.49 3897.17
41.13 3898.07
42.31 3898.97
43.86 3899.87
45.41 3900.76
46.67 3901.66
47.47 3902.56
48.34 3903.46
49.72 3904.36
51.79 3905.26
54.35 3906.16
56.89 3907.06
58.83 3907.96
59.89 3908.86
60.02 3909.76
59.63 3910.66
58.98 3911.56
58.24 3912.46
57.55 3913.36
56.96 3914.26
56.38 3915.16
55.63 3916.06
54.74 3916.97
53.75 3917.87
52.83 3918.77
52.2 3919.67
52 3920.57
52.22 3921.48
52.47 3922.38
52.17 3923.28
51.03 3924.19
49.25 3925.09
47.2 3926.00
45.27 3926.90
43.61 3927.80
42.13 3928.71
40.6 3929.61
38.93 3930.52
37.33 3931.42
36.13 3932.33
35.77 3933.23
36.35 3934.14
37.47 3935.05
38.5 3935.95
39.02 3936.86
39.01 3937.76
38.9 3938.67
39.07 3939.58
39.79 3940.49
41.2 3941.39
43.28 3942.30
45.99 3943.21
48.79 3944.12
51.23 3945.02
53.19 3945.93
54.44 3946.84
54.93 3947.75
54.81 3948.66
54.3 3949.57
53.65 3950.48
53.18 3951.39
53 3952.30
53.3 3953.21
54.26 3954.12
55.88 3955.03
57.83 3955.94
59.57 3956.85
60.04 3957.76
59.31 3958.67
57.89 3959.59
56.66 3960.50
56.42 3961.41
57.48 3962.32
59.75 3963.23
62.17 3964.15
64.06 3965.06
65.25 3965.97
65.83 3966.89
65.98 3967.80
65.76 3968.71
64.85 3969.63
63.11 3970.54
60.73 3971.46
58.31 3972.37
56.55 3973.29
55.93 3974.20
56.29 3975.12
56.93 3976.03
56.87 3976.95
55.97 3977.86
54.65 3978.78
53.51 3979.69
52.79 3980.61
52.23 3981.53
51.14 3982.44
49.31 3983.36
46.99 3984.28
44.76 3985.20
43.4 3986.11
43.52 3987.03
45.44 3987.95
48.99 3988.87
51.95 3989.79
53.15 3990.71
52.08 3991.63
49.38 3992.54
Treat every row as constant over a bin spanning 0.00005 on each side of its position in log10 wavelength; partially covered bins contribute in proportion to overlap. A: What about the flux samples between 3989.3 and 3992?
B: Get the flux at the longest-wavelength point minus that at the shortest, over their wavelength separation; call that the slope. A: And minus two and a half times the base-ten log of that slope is 2.9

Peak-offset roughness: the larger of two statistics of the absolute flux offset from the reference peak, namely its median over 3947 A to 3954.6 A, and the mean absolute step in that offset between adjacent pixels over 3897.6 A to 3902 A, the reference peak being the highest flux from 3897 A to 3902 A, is 7.3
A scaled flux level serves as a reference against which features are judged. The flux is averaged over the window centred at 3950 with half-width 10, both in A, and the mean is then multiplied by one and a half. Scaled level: 79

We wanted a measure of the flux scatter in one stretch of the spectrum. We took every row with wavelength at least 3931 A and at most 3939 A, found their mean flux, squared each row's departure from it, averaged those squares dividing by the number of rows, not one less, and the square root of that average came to 1.2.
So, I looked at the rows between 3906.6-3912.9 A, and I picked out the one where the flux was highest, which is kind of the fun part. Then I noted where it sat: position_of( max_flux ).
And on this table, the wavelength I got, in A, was 3909.76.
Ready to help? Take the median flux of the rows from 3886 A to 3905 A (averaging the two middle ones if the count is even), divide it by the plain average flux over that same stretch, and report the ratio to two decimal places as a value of 0.99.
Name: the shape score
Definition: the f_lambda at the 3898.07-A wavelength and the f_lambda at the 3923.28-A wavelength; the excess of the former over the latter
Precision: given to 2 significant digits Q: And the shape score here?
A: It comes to -11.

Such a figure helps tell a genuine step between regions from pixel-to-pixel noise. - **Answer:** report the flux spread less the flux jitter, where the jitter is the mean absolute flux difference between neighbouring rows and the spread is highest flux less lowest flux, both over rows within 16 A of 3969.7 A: 20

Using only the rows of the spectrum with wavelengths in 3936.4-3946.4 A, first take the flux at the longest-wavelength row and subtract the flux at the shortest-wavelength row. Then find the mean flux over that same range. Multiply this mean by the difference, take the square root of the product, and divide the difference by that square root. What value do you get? 0.6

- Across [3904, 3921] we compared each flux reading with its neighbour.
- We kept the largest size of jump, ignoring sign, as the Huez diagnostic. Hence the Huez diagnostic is 2.6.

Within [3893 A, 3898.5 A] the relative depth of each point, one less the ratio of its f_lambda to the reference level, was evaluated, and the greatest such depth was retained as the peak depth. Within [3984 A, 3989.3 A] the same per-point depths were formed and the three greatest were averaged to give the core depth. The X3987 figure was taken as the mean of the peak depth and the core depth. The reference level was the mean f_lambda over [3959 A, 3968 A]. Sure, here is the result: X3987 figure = 0.31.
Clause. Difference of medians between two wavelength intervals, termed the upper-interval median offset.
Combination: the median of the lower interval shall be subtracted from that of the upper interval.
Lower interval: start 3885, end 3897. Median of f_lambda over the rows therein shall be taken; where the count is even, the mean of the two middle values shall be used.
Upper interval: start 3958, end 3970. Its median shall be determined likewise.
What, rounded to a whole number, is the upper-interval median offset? 16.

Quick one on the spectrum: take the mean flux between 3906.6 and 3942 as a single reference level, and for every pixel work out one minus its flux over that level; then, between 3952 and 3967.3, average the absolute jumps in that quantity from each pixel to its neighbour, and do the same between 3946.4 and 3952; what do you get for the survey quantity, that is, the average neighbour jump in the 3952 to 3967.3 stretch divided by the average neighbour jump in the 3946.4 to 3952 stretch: 2.80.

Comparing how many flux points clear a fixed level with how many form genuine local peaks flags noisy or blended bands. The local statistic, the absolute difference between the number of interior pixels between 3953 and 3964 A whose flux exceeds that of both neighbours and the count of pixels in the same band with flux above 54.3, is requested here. 9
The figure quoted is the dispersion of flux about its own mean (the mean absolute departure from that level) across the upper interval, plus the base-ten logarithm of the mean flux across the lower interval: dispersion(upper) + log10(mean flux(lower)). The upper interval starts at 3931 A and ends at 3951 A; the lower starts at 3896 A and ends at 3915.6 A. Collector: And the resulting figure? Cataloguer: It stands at 8.4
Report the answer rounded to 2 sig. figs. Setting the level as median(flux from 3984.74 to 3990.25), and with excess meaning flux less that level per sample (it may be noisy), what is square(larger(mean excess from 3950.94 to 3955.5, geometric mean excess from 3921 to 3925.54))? 78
